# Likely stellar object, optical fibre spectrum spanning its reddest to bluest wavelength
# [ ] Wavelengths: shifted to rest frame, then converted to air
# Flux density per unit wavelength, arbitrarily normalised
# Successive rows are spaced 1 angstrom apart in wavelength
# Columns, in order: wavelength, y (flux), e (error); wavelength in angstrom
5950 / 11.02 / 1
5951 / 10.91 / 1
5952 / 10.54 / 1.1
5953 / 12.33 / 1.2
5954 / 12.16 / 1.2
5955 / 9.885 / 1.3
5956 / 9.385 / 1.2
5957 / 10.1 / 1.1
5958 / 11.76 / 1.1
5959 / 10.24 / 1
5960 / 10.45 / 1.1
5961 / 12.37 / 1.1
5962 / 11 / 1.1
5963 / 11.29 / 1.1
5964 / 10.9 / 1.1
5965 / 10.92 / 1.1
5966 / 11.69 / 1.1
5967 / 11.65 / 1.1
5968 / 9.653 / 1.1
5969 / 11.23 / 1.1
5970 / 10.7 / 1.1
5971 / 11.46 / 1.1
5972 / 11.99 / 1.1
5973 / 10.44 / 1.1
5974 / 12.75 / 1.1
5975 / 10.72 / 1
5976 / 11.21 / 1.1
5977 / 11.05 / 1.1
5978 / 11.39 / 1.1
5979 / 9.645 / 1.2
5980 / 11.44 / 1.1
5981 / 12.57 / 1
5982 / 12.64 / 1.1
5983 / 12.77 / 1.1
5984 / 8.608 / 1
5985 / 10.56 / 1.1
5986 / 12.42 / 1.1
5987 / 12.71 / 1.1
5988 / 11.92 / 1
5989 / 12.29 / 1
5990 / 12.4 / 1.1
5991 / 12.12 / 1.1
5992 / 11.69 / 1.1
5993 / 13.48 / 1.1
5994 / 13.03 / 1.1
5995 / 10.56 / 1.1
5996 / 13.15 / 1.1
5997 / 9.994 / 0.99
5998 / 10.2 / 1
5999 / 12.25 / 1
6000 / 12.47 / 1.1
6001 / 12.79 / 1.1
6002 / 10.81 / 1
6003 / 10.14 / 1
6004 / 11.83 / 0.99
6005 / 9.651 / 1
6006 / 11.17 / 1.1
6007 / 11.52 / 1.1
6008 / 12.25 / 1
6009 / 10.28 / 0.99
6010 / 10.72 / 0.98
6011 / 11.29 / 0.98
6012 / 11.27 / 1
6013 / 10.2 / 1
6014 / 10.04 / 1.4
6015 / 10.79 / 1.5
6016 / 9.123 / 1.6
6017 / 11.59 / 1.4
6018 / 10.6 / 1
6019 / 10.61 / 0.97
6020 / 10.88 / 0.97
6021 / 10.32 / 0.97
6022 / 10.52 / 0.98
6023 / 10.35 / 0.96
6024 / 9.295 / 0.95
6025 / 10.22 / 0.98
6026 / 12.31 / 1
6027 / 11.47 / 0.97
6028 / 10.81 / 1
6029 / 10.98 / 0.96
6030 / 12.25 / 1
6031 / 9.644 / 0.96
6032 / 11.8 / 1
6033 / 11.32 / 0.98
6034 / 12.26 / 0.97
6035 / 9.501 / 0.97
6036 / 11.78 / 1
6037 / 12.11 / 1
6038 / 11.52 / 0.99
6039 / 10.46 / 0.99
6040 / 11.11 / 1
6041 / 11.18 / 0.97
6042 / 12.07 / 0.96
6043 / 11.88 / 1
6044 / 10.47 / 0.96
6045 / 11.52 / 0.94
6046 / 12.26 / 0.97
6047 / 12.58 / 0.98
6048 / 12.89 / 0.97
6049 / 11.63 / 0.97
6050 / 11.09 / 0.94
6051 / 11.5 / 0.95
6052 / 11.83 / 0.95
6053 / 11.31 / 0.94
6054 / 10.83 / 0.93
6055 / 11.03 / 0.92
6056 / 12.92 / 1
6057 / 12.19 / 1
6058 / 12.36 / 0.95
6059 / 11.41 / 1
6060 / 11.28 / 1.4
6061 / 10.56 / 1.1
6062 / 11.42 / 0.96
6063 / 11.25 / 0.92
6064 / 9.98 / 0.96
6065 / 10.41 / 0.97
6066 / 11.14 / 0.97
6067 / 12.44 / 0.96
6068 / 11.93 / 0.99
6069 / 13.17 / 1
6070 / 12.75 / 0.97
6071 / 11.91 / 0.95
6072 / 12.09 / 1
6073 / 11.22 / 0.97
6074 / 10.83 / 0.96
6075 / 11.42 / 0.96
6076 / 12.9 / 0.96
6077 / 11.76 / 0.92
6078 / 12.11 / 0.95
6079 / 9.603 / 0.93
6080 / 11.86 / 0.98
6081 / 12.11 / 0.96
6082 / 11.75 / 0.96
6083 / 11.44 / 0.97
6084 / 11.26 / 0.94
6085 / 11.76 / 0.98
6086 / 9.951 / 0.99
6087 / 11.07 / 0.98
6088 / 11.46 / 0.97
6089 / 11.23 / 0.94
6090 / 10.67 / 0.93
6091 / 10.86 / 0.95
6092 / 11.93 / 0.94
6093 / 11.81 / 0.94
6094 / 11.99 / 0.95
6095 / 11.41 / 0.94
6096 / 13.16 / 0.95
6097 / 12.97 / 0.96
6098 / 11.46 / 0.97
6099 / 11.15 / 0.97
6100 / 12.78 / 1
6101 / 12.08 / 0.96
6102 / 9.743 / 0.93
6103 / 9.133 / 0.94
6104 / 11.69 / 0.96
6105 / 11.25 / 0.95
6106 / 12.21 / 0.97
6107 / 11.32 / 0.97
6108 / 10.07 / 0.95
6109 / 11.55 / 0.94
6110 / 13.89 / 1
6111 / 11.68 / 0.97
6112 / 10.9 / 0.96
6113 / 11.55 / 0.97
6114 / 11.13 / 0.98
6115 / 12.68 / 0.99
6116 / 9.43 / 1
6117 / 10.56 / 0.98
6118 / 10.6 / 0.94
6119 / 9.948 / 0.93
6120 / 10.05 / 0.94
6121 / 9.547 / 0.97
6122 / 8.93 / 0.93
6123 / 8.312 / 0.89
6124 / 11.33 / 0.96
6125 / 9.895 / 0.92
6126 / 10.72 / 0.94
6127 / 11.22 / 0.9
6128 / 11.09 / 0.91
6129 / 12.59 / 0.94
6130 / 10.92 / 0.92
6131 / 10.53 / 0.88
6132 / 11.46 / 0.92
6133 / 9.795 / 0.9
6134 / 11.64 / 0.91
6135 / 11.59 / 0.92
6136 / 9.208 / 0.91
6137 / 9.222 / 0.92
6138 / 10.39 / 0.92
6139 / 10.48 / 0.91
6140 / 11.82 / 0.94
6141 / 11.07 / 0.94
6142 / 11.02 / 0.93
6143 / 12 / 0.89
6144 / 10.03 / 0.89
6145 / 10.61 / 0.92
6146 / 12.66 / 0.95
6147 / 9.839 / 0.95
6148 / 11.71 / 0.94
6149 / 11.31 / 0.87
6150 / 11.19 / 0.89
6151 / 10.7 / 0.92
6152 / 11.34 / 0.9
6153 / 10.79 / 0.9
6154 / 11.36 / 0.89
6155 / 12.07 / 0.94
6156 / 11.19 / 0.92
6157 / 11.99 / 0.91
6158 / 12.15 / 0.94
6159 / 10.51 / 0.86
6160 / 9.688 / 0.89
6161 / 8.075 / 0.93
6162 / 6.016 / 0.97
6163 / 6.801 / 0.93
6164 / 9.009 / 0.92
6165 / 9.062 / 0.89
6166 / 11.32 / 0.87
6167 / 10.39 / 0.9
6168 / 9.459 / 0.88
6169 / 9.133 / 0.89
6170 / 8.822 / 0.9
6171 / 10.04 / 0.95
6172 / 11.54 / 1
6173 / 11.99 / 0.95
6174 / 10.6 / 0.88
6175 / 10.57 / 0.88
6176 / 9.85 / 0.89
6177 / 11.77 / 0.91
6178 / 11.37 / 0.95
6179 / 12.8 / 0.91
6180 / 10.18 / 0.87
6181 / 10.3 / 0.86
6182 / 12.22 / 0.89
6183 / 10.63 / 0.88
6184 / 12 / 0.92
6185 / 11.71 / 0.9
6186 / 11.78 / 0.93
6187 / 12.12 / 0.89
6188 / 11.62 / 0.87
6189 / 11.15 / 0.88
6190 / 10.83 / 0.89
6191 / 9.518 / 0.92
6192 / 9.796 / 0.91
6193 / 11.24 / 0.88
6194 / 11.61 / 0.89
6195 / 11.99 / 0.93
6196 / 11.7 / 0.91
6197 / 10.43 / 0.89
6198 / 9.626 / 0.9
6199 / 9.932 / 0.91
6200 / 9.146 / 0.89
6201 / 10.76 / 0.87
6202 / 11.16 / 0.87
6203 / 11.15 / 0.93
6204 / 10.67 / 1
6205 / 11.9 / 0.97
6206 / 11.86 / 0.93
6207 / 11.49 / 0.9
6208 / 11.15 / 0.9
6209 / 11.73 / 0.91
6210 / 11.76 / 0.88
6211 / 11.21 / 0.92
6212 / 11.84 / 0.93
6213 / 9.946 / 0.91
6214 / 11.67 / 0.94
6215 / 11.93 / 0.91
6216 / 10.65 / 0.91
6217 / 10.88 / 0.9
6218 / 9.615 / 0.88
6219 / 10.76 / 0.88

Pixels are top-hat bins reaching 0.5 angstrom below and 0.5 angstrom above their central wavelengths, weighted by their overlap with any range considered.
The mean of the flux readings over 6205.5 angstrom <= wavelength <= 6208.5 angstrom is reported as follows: 11.5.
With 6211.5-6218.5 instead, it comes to 10.9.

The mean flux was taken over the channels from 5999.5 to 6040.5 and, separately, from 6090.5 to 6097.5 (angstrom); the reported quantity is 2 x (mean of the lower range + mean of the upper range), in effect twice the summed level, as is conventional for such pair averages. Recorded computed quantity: 46.0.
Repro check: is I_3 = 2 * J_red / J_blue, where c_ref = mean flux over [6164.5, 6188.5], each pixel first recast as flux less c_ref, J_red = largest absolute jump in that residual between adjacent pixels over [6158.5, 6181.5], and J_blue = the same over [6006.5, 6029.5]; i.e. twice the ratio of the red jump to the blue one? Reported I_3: 2.1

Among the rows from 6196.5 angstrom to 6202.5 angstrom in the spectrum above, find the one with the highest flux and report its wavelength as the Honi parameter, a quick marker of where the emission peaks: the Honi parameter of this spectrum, 6202 angstrom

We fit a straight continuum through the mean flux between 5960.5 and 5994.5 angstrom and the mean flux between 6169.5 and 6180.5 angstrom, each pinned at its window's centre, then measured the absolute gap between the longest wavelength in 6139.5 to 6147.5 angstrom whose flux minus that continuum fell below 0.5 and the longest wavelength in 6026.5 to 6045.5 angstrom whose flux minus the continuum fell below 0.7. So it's 102 angstrom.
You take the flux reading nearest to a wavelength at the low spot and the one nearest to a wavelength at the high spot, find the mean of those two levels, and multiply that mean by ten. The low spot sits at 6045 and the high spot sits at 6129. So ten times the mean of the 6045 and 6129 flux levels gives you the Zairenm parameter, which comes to 121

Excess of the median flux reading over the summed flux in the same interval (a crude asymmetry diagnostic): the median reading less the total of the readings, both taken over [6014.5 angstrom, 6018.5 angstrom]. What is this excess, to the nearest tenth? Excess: -31.4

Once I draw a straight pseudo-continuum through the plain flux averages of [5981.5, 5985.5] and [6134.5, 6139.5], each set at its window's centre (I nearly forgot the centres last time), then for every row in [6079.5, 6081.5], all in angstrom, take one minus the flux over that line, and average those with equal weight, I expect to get -0.14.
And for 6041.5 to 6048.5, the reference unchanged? -0.11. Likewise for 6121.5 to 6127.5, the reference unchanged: 0.02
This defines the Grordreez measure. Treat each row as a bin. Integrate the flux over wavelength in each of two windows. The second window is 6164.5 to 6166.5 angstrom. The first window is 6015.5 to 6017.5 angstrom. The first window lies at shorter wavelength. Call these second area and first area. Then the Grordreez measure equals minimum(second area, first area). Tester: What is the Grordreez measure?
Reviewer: 20.4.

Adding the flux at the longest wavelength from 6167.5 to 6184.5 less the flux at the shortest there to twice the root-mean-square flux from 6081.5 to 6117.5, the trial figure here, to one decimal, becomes 25.5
